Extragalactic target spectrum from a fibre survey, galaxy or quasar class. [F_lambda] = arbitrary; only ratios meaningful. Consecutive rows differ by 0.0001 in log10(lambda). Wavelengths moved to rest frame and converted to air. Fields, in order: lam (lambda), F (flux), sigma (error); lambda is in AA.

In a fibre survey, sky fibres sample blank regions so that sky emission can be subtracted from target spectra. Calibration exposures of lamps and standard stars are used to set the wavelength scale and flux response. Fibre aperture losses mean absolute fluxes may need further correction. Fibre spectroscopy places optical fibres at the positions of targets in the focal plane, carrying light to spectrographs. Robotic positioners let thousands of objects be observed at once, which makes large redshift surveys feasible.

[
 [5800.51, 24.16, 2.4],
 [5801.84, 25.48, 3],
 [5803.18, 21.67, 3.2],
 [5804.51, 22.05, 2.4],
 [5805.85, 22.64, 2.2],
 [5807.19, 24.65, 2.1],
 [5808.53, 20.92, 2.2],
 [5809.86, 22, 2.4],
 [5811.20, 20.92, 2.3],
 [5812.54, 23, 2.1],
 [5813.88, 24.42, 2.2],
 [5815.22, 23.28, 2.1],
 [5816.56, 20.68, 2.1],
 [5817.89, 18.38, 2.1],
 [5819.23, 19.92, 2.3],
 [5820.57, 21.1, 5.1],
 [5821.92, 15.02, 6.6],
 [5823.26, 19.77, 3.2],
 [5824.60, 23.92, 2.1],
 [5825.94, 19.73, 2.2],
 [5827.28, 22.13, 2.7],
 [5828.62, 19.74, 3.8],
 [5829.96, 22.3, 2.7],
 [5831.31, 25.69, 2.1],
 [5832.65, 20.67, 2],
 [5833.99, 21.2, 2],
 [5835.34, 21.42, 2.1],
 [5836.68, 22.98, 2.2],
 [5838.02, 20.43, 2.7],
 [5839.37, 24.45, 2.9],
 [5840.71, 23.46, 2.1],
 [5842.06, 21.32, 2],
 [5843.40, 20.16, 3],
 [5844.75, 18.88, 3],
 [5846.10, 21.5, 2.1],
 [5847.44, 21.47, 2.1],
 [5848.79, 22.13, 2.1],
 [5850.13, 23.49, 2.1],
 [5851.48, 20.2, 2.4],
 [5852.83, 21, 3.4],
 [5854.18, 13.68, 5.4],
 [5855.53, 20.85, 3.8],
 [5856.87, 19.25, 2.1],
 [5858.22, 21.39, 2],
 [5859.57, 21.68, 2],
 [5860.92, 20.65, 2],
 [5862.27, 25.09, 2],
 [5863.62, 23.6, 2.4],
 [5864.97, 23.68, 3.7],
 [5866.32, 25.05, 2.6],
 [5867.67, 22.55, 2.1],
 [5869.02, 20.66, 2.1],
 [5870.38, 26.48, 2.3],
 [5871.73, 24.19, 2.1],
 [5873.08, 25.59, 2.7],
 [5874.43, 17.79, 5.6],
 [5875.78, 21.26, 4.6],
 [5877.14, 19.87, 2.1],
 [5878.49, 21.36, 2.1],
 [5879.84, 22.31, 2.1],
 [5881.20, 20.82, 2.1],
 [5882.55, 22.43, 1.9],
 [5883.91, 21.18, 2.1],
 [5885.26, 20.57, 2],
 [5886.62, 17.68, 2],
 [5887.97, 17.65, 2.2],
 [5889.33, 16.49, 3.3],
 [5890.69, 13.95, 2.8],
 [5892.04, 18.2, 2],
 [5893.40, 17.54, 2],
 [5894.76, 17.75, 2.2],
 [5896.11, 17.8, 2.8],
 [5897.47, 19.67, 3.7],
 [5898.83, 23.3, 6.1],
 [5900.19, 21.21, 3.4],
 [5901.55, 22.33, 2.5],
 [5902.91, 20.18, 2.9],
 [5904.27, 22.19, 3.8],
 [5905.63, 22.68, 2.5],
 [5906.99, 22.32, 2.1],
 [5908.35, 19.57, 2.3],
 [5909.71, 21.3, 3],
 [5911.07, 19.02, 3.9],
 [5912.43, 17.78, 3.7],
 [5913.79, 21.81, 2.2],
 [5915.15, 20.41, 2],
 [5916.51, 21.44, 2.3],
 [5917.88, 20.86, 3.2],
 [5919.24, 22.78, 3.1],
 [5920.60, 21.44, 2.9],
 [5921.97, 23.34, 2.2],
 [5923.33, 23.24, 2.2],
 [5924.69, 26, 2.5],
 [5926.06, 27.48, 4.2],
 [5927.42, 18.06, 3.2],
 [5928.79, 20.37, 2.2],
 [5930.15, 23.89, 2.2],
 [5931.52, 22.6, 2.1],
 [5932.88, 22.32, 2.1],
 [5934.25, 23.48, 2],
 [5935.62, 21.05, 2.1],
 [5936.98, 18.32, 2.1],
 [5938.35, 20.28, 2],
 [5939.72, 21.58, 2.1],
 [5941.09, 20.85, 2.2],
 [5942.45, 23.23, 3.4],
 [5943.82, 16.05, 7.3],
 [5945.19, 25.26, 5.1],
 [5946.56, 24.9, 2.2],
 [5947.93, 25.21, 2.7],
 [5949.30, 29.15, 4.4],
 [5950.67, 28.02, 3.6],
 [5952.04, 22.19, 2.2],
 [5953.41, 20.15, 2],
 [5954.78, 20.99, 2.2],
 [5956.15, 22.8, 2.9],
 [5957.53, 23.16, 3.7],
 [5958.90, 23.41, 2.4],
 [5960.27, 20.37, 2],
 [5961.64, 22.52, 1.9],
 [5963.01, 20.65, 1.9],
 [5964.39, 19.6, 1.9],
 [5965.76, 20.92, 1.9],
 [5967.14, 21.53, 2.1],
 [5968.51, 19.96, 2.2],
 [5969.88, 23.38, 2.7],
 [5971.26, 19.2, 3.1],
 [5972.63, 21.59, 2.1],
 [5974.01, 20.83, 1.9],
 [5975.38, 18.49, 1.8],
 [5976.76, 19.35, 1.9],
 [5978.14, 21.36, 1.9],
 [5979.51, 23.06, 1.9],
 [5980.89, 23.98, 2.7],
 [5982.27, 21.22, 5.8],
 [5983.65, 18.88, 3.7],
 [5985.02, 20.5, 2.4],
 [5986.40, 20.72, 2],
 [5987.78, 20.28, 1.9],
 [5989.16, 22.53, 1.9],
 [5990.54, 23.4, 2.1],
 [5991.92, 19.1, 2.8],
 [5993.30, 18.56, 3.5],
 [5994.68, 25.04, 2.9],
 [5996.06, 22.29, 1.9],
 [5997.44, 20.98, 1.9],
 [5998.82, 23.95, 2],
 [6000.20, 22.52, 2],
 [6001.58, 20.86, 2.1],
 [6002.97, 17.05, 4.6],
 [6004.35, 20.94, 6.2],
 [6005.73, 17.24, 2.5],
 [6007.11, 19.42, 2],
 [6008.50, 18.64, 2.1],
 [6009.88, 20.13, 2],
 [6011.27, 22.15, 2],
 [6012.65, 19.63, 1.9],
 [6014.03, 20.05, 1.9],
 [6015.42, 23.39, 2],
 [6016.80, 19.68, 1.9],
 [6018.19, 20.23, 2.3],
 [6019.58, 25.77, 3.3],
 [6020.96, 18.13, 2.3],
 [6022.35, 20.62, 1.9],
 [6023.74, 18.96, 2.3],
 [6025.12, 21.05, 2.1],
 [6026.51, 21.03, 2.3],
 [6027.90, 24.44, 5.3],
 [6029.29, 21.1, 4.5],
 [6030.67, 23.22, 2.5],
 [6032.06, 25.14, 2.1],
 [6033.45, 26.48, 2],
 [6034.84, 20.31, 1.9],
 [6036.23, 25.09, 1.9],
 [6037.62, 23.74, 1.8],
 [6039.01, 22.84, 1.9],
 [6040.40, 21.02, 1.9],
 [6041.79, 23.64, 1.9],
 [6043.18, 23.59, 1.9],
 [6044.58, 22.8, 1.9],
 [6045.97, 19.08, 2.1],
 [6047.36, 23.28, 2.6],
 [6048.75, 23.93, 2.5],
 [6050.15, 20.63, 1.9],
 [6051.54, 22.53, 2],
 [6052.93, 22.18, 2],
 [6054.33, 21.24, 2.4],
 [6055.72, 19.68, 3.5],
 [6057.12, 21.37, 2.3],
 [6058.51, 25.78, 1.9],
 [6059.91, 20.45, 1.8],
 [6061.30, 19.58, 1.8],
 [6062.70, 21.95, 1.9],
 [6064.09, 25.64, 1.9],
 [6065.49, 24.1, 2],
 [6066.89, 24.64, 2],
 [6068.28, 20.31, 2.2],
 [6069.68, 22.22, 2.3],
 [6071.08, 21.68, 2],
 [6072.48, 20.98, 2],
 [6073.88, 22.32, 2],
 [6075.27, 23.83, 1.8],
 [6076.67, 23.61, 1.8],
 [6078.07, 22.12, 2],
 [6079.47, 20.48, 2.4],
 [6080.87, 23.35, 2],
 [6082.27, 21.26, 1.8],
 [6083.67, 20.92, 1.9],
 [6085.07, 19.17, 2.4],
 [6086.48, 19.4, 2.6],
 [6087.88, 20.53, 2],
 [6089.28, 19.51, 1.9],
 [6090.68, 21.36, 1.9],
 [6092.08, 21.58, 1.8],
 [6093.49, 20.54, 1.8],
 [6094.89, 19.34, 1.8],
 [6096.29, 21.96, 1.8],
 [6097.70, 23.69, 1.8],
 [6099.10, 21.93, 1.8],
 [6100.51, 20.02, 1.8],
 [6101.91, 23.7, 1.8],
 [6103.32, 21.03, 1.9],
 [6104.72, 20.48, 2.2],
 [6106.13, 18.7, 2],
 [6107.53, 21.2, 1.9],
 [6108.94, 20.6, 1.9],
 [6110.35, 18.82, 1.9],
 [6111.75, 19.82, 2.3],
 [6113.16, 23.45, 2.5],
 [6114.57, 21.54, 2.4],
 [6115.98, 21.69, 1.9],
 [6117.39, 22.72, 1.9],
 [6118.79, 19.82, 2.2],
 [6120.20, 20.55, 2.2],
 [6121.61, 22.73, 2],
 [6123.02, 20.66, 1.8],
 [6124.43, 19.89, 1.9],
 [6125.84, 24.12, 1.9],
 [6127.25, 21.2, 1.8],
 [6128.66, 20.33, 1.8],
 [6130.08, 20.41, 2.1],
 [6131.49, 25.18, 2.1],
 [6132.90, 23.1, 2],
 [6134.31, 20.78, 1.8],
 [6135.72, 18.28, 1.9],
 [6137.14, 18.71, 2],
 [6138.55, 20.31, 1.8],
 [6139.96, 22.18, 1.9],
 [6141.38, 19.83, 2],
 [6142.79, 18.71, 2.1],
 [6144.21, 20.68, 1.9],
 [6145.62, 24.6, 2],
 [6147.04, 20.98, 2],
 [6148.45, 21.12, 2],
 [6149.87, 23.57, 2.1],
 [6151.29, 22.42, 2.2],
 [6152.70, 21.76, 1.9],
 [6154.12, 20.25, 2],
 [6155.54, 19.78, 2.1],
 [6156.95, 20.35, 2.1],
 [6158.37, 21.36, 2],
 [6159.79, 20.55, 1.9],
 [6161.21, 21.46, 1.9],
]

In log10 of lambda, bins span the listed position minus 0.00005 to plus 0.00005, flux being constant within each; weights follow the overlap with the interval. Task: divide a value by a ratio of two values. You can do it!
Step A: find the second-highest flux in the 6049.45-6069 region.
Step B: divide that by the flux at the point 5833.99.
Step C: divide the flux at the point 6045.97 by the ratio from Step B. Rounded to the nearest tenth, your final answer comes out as 15.8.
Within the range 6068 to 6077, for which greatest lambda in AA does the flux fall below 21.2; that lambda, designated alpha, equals 6072.48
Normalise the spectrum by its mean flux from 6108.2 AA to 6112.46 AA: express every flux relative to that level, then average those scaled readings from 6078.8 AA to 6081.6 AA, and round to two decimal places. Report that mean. 1.11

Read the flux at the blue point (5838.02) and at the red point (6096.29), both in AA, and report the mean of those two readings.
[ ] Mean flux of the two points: 21.2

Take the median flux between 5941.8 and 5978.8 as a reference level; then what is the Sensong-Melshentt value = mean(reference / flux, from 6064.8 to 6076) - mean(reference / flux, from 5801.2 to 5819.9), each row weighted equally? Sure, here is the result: -0.02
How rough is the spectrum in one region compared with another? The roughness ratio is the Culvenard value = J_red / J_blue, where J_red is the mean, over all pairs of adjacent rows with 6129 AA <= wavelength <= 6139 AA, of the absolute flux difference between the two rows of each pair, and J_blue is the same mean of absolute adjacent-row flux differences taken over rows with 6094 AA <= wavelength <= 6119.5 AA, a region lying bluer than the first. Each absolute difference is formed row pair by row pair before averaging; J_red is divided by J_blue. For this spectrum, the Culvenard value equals 1.21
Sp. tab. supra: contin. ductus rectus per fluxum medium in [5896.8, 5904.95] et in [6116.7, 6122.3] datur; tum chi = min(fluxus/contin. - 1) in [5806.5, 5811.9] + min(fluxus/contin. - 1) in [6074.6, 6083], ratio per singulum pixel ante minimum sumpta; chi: -0.1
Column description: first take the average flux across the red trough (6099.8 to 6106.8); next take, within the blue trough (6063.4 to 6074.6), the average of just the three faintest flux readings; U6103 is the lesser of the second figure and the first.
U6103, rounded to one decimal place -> 20.8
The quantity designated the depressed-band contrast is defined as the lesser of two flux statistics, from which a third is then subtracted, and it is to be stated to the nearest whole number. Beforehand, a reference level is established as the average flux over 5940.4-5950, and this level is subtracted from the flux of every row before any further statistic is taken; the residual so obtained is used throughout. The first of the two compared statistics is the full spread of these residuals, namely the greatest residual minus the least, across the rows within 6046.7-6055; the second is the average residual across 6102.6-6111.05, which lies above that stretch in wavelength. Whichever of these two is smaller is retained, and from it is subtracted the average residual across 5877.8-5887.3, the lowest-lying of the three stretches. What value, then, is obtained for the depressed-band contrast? -1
